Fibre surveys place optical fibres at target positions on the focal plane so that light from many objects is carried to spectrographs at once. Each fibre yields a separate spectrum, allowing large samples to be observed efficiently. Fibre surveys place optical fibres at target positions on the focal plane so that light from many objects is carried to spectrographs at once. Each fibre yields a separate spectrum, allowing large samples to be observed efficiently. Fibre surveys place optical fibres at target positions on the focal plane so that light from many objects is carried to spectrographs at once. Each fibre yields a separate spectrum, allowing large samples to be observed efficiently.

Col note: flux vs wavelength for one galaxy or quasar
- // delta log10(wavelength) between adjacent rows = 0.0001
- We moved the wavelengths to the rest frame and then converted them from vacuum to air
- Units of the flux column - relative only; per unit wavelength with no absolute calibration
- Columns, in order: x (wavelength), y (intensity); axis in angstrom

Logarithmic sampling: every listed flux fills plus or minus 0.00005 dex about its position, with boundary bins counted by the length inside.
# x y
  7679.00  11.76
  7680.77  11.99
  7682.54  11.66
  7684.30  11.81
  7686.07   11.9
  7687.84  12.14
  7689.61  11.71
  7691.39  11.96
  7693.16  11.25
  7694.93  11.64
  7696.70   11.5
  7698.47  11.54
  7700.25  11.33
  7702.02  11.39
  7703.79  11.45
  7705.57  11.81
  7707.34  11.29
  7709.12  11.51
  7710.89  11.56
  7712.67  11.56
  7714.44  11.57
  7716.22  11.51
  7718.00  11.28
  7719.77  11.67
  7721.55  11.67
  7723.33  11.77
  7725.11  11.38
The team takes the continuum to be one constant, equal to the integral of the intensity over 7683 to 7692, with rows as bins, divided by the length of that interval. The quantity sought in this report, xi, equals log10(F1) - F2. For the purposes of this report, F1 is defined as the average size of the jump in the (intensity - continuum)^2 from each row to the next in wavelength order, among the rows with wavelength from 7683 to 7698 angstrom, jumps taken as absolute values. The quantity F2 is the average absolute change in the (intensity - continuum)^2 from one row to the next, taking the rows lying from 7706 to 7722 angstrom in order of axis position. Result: -0.97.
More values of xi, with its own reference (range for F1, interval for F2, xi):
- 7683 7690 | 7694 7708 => -1.62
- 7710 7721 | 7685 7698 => -1.08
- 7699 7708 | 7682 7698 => -0.91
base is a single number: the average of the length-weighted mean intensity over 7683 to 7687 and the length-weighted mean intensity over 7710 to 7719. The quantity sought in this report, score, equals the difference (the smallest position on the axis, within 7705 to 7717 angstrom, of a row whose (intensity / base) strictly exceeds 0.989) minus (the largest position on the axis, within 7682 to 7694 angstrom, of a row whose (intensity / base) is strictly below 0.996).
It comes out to 12.4 angstrom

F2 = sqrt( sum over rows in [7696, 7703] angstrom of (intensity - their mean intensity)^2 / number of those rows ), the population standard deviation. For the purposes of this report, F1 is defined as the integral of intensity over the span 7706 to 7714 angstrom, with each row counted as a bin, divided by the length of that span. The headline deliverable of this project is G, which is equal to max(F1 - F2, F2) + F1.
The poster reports 22.9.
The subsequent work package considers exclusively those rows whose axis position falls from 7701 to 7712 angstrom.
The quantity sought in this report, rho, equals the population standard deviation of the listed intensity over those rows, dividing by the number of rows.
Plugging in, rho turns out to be 0.163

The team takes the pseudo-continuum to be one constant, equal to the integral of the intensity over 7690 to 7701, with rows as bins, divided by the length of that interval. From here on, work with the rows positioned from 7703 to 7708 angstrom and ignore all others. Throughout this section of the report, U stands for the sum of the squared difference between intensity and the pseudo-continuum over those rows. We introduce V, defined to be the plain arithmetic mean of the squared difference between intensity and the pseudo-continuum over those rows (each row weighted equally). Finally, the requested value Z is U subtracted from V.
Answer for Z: -0.10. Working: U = 0.14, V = 0.048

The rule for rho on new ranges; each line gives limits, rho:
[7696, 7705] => 0.075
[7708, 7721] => 0.111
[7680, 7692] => 0.155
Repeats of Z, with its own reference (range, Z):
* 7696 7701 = -0.03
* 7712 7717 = 0.00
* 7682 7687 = -0.15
